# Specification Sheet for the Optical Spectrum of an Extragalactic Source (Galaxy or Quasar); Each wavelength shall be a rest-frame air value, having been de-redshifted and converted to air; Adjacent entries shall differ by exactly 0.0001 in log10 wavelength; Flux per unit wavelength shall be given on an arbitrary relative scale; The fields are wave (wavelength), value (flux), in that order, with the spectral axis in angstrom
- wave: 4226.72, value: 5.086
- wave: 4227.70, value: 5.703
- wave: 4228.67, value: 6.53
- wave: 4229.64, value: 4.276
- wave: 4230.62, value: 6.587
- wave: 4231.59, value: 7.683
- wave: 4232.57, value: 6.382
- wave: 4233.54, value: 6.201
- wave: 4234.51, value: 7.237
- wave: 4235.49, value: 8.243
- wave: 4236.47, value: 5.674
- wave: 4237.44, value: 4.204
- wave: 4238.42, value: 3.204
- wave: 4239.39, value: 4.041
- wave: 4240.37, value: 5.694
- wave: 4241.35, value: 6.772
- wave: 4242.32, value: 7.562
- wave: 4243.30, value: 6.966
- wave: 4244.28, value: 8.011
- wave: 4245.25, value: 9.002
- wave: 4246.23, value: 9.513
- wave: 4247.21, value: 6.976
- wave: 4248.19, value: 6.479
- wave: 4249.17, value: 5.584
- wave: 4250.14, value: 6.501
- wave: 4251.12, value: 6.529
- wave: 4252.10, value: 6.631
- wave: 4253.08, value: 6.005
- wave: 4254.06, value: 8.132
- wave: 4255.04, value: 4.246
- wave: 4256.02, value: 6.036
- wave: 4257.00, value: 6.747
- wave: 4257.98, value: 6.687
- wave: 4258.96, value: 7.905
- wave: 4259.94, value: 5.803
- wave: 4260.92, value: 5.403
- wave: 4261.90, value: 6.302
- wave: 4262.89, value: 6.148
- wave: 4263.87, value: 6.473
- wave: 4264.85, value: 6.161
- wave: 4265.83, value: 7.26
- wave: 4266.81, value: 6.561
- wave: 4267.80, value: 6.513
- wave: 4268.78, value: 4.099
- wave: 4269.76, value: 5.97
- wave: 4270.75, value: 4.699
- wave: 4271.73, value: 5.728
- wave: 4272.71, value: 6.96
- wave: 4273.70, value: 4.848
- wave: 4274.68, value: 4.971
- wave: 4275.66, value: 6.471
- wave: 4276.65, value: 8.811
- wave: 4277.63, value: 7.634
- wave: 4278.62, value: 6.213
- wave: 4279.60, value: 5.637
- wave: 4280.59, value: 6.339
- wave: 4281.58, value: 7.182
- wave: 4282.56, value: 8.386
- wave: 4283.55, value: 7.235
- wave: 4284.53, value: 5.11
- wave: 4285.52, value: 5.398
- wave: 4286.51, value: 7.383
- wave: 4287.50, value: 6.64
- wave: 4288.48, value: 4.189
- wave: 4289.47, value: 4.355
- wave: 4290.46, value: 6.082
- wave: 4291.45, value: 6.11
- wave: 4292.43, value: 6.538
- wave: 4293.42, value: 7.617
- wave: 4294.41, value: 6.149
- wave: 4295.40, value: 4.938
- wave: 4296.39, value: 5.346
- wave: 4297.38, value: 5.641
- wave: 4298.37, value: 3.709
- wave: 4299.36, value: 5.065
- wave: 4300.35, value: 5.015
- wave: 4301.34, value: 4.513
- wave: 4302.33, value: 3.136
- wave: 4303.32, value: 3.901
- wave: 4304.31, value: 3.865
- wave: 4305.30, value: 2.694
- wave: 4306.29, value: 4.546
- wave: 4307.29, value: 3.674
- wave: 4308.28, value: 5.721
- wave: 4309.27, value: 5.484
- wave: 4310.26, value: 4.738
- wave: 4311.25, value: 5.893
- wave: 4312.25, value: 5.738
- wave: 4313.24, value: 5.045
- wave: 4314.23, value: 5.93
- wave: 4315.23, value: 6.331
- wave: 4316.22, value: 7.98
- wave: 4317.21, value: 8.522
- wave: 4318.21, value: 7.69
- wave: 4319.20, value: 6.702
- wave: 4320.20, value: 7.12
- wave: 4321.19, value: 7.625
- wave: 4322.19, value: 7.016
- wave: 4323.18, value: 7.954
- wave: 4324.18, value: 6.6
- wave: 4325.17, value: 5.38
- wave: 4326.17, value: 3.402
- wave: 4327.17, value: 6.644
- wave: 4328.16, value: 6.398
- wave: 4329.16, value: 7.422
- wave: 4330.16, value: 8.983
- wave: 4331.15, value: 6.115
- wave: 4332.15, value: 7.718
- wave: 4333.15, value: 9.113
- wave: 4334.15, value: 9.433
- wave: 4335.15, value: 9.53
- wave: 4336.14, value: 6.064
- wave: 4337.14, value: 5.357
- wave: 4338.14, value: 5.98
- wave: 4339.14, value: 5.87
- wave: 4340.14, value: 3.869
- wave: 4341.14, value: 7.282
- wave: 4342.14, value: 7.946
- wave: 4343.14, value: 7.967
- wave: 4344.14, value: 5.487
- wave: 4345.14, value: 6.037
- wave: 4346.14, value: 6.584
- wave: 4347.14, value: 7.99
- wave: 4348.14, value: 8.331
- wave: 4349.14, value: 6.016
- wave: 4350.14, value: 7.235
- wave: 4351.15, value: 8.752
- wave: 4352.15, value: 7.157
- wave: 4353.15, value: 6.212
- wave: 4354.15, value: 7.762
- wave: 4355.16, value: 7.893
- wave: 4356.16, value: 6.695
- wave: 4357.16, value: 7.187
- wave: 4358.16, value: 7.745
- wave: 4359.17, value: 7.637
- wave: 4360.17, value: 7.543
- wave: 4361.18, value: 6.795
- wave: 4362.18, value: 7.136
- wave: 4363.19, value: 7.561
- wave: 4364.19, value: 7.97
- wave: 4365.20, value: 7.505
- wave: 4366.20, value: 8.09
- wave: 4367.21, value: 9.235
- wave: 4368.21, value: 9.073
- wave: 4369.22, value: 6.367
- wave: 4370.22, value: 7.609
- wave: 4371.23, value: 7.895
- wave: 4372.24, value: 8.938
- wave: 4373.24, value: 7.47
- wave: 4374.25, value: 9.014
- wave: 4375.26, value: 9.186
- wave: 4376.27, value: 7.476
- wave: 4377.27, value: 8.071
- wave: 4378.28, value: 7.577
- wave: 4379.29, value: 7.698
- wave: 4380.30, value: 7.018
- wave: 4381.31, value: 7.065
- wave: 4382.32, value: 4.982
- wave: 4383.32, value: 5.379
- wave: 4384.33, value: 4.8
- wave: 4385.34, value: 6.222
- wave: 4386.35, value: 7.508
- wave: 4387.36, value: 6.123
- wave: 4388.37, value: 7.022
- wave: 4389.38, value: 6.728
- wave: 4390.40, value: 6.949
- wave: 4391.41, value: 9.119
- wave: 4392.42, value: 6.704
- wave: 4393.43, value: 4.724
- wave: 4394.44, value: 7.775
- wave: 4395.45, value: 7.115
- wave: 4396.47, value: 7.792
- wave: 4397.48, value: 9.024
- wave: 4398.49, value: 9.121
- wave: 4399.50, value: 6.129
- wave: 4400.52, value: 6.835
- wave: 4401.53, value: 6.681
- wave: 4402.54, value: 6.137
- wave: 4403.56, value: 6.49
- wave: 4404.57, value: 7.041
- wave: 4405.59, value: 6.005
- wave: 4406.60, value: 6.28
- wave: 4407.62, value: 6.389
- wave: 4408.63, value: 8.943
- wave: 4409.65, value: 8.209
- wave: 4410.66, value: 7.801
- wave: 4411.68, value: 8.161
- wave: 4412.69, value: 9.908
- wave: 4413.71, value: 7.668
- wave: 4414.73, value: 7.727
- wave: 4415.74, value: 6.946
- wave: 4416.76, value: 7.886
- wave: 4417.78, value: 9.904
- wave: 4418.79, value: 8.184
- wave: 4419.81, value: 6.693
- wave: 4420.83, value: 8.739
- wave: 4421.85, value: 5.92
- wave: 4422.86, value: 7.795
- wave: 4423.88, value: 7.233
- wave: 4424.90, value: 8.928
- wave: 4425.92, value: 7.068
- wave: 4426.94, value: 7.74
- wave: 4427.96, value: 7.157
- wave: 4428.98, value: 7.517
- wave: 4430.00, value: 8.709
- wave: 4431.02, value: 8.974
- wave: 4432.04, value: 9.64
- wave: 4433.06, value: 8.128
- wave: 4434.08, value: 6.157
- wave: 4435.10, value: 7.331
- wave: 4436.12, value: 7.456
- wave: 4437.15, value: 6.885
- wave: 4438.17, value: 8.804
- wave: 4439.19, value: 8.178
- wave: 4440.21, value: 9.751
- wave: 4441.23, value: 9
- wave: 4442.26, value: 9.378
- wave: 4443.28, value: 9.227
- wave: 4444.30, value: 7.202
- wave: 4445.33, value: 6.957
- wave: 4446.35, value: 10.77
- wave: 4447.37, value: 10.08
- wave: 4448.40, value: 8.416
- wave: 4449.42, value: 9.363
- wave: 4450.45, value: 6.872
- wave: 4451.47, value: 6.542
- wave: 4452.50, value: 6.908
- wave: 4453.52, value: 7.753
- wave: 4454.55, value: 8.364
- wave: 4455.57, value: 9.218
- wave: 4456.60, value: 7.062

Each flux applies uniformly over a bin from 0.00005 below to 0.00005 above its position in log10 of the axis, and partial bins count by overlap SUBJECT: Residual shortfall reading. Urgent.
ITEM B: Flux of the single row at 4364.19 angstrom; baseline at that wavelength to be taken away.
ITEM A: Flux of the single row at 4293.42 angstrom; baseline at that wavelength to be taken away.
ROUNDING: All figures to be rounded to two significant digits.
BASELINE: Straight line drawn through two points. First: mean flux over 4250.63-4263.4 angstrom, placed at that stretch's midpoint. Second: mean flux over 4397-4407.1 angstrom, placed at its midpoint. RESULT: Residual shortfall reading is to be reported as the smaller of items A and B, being 1.1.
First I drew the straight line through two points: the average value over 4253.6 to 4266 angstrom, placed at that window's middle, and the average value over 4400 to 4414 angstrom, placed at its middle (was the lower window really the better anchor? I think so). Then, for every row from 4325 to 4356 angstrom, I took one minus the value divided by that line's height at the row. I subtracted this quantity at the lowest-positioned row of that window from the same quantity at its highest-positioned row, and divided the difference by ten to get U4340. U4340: -0.034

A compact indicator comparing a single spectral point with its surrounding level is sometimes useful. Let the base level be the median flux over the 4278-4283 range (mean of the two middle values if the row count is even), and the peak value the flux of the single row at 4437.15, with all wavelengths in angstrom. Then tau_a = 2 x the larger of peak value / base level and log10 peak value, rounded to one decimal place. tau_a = 2.2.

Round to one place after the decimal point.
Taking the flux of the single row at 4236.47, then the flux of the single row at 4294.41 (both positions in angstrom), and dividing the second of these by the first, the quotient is 1.1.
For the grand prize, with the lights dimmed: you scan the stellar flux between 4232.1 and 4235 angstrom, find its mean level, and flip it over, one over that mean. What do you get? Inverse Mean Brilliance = 0.151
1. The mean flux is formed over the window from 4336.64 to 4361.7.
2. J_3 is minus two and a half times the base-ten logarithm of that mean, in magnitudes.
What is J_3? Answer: -2.10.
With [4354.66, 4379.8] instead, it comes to -2.23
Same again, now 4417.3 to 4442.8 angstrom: -2.26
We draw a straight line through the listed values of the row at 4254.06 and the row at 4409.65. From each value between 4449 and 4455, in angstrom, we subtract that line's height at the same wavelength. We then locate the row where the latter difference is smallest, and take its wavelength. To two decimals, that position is 4451.47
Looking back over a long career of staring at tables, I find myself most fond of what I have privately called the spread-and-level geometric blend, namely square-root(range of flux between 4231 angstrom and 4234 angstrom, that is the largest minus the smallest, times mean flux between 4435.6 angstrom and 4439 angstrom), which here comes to 3.4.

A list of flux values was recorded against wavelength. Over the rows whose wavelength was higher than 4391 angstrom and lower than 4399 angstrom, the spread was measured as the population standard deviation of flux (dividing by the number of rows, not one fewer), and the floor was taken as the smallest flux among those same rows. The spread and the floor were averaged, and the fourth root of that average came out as 1.32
